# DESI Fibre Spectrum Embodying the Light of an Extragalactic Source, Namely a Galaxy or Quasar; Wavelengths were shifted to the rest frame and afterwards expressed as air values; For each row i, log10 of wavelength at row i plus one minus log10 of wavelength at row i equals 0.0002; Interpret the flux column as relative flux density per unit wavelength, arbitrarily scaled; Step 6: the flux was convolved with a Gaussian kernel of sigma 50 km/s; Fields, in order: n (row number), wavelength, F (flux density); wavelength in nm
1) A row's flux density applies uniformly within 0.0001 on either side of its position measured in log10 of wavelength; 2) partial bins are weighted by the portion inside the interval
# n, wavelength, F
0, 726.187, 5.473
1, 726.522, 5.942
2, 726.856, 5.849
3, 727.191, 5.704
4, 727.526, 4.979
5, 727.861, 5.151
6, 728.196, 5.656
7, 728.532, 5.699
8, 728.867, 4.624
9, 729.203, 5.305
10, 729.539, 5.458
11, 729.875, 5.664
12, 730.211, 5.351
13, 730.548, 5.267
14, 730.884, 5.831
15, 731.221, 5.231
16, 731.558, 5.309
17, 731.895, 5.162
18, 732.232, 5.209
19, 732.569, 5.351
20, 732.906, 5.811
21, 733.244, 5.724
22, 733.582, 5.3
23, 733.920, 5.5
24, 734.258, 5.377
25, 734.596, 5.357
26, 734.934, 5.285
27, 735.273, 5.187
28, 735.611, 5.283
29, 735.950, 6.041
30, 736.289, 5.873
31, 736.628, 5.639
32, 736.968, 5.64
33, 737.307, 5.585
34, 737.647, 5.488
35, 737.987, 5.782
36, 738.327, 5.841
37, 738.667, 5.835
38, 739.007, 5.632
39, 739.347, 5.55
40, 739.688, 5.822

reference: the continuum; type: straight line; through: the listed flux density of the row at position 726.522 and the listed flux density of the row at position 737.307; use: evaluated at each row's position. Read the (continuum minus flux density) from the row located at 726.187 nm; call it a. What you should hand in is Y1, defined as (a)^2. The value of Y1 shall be 0.23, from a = 0.48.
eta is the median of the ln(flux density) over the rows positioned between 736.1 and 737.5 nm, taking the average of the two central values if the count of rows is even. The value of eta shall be 1.73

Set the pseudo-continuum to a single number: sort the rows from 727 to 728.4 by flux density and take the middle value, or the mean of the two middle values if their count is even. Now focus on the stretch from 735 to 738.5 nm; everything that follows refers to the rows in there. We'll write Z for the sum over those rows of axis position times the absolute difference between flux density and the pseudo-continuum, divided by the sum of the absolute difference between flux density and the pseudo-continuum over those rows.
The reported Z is 736.81 nm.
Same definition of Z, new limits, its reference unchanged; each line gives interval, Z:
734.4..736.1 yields 735.62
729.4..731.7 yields 730.64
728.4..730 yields 729.02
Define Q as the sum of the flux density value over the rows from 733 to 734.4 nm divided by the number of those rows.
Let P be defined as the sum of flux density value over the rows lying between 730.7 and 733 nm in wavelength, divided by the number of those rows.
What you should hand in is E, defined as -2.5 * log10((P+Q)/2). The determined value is -1.840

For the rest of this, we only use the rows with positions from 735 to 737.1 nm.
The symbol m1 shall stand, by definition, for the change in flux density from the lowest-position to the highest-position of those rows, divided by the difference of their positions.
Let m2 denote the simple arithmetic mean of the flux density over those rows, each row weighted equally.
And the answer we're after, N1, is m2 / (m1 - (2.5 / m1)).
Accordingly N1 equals -0.62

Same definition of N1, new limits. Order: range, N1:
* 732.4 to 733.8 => 0.11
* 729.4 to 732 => 0.27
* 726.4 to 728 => 1.52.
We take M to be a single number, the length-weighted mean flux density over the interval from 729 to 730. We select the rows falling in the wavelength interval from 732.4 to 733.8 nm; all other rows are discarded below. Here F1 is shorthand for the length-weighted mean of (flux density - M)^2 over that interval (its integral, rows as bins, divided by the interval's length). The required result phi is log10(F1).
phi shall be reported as -1.2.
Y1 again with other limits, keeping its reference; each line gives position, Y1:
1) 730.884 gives 0.00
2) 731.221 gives 0.31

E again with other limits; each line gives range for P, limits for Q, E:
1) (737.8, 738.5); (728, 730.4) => -1.871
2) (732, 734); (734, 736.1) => -1.841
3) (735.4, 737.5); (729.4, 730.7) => -1.862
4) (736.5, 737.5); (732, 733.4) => -1.865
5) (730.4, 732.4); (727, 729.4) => -1.815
